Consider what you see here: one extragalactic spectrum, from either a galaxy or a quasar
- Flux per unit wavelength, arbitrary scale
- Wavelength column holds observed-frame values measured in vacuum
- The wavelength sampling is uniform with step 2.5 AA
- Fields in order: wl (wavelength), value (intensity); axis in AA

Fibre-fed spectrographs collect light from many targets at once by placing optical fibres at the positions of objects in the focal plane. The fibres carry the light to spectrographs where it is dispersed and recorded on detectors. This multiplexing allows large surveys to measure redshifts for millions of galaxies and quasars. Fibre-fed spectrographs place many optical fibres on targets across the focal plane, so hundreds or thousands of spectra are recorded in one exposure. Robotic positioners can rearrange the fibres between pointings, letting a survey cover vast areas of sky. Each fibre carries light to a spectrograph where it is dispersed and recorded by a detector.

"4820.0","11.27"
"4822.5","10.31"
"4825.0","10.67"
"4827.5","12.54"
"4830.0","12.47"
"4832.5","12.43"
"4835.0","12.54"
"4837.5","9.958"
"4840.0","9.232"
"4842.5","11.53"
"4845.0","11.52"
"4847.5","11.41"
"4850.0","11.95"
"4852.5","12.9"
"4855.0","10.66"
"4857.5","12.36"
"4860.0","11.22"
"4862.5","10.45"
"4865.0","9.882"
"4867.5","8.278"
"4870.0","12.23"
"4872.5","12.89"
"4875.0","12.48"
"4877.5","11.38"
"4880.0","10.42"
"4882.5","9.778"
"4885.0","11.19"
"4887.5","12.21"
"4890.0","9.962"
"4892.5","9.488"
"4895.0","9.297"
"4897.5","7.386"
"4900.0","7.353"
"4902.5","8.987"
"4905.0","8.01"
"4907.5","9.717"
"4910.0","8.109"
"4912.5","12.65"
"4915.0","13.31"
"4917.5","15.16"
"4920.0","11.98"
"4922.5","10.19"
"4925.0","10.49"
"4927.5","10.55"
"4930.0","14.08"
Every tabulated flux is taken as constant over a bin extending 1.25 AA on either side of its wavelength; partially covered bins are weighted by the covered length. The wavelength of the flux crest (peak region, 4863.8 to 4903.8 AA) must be 4872.5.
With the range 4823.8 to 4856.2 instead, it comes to 4852.5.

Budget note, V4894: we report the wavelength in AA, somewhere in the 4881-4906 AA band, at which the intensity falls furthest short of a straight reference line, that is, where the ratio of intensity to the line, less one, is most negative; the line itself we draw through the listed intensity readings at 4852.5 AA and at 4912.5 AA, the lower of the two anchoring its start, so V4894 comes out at 4900.0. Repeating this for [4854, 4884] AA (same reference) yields 4867.5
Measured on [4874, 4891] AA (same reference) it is 4882.5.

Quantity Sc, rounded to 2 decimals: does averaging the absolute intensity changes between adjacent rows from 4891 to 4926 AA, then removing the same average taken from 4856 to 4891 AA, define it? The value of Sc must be 0.30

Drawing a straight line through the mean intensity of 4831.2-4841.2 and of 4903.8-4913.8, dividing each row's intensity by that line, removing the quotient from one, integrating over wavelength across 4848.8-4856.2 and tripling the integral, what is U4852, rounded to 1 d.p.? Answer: -2.3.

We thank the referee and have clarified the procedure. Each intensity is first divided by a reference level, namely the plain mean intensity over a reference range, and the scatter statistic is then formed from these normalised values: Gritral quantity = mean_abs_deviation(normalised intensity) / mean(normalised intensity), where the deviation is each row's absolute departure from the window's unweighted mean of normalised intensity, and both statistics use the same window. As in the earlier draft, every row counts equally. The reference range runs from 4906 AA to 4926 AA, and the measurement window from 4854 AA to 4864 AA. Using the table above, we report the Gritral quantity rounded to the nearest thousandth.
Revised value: 0.055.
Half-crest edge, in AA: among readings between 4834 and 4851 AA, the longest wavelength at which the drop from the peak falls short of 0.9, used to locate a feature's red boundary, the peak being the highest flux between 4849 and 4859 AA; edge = 4835.0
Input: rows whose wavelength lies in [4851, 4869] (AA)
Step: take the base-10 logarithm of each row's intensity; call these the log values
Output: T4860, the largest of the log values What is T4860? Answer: 1.11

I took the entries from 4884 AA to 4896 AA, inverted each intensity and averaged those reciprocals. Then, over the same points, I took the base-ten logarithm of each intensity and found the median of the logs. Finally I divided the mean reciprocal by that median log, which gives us 0.097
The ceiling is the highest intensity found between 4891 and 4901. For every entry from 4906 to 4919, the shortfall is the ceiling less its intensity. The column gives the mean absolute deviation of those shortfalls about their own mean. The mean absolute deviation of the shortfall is 2.3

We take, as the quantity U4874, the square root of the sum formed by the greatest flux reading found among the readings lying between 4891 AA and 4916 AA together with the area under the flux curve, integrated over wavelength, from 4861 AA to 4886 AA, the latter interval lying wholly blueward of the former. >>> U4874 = 16.90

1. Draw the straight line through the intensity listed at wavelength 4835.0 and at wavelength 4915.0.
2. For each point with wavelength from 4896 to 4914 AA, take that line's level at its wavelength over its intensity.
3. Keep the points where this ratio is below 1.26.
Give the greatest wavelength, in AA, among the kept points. 4912.5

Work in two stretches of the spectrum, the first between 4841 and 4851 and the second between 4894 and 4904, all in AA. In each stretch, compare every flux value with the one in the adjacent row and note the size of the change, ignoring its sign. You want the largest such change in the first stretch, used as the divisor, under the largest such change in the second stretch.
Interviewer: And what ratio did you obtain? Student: 3.5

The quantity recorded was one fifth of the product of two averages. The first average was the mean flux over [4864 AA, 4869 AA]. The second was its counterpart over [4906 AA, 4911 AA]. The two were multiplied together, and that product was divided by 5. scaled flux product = 16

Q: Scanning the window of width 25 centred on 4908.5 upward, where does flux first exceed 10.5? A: 4912.5 AA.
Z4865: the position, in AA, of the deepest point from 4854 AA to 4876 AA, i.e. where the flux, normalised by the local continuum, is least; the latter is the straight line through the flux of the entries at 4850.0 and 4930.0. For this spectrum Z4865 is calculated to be 4867.5 AA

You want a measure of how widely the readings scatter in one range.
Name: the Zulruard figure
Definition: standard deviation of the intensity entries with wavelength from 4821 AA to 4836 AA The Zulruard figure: 1.0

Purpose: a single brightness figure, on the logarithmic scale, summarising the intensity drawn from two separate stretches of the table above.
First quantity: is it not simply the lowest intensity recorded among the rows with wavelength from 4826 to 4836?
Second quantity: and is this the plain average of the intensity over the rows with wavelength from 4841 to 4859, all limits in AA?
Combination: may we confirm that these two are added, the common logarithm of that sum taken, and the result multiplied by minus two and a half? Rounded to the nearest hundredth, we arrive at -3.46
